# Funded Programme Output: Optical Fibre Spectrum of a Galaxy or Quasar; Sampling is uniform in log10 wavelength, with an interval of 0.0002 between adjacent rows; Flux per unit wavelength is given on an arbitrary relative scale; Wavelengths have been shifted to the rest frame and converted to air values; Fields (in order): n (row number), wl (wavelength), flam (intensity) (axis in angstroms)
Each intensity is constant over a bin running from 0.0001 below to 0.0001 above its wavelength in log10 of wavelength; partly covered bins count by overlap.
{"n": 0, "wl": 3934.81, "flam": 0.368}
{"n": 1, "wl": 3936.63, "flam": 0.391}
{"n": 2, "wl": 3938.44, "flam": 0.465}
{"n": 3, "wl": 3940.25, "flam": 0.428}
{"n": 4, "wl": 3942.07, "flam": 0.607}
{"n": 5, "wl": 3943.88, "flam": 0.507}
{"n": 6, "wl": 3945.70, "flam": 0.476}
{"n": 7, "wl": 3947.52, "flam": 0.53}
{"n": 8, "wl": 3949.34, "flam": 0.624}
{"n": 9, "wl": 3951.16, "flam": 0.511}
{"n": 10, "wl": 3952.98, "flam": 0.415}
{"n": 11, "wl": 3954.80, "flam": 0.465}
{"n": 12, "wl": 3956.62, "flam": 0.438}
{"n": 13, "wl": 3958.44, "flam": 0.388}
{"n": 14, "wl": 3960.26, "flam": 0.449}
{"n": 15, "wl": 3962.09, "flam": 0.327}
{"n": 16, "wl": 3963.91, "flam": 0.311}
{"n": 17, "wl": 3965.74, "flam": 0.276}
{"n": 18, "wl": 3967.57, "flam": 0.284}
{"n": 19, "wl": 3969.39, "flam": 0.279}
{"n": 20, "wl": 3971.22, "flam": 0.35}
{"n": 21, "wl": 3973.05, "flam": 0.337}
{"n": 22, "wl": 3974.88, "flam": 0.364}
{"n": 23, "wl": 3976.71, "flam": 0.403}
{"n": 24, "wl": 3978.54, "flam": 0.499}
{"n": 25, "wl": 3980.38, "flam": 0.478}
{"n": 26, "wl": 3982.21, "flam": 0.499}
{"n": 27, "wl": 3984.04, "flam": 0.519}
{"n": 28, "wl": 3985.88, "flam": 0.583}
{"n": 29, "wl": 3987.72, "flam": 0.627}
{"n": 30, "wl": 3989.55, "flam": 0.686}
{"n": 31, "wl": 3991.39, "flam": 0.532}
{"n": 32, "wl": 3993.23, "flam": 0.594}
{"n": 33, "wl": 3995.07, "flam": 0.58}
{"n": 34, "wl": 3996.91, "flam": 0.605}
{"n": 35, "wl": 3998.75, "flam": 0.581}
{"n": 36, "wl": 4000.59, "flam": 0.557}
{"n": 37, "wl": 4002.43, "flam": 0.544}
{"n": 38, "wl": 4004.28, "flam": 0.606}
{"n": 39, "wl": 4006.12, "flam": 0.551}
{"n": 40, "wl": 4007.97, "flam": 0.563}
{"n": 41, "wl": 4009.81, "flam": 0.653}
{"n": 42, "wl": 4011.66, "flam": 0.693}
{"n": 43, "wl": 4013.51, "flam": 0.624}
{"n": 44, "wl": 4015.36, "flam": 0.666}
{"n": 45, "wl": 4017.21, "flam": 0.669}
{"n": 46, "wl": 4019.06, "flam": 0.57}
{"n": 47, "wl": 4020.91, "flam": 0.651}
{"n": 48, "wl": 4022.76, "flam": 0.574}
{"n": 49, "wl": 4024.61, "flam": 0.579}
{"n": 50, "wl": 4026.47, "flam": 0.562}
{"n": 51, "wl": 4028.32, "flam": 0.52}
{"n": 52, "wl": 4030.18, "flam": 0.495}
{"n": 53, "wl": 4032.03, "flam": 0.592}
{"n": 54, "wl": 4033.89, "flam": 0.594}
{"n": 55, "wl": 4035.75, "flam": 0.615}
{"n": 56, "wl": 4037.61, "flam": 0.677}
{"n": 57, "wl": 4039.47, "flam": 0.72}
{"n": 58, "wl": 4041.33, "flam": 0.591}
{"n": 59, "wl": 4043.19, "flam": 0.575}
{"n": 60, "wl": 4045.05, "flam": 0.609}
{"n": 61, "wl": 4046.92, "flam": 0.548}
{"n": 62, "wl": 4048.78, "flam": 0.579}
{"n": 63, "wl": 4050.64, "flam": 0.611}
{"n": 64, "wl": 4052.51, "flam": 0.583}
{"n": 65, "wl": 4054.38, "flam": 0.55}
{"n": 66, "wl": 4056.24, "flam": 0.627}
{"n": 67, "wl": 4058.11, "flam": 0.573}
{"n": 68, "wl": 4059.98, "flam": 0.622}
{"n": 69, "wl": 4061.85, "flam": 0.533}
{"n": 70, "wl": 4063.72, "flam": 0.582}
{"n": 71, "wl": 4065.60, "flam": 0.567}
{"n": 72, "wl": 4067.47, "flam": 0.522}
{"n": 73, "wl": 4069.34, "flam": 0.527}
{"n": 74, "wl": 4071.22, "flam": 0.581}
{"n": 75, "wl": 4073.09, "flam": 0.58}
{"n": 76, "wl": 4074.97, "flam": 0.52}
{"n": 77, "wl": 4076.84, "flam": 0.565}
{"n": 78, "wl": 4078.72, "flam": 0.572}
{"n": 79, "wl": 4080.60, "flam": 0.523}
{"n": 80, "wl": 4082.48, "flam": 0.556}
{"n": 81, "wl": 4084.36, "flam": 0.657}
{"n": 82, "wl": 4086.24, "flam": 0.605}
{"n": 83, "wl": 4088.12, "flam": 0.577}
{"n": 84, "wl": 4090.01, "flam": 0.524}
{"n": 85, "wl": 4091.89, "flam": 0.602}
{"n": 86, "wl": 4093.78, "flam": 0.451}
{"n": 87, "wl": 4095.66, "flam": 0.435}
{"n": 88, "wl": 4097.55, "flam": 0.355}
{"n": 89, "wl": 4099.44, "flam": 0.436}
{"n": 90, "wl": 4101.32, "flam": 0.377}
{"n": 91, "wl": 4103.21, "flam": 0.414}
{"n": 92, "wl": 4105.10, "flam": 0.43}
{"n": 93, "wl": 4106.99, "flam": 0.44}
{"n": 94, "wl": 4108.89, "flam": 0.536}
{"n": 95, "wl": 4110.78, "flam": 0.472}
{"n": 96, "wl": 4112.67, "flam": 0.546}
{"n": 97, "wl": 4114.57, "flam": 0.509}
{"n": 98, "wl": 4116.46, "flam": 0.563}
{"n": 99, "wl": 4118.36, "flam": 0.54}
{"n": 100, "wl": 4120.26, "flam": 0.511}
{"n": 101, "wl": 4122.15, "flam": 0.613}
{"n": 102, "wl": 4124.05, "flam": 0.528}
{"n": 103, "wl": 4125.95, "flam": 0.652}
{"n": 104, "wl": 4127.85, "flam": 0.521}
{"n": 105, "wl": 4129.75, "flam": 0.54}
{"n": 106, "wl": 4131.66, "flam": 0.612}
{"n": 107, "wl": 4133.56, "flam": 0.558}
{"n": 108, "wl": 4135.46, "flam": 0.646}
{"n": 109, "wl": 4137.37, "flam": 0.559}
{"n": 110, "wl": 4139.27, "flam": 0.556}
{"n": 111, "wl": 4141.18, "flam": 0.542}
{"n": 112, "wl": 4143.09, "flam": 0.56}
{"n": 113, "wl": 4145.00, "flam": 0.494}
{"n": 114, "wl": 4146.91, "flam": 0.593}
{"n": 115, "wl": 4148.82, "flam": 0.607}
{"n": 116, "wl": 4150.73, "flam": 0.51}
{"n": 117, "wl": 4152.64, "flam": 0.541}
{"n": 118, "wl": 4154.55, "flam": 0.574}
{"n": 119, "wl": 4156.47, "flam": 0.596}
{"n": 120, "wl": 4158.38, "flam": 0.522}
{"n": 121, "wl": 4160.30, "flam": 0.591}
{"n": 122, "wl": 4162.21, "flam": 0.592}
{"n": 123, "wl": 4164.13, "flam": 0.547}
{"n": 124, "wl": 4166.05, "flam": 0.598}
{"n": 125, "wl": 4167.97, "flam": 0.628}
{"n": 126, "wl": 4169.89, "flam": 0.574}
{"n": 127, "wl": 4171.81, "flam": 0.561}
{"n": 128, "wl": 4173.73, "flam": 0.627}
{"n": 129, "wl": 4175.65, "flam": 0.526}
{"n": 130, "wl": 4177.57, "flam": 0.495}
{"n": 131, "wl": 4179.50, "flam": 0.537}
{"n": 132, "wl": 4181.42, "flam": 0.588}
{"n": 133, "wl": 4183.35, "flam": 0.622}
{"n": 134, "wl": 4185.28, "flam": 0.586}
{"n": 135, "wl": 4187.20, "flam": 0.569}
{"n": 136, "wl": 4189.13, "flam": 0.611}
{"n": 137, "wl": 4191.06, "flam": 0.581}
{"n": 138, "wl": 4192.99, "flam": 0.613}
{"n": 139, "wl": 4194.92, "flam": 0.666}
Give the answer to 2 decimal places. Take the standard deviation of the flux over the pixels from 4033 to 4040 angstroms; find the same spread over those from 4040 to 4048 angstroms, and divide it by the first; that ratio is 0.45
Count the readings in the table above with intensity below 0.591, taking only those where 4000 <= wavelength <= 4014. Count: 4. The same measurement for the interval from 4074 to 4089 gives 6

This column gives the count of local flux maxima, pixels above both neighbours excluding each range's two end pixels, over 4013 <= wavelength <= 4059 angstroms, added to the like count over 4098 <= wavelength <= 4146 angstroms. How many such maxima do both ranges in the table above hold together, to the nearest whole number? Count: 15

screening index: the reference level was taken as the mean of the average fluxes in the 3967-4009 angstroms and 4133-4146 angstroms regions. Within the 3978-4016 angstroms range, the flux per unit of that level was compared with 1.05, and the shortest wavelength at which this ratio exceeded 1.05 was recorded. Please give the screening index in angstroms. 3985.88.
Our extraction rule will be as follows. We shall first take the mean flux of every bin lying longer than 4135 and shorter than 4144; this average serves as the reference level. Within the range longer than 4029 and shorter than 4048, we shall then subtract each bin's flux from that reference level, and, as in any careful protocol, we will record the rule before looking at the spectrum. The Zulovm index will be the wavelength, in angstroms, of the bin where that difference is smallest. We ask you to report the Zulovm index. 4039.47 angstroms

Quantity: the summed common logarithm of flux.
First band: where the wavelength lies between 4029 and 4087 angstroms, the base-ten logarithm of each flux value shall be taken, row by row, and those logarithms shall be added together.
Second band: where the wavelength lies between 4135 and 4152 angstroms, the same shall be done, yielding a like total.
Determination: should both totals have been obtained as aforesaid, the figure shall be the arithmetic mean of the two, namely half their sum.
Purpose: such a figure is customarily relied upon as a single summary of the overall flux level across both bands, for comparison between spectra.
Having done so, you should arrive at -4.8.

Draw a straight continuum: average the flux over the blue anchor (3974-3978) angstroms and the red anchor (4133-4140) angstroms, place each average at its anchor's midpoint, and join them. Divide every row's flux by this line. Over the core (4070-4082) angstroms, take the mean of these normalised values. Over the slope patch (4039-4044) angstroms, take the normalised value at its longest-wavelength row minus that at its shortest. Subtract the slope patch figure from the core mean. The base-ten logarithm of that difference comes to 0.15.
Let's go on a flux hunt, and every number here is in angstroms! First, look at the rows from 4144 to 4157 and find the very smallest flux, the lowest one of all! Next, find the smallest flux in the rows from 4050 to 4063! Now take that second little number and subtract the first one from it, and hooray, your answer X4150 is 0.04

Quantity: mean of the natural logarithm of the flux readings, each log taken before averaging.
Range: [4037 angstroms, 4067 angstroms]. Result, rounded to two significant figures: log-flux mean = -0.52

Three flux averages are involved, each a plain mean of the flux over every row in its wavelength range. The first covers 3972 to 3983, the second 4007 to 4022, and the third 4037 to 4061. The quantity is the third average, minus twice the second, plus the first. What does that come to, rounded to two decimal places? -0.24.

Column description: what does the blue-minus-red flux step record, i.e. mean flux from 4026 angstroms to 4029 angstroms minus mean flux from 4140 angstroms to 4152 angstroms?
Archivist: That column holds -0.010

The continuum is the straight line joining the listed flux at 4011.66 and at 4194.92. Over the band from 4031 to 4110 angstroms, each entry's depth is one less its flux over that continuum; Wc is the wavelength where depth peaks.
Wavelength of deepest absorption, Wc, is 4097.55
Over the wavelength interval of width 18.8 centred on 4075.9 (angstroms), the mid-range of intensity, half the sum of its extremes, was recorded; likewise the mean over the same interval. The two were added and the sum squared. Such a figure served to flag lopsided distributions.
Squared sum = 1.3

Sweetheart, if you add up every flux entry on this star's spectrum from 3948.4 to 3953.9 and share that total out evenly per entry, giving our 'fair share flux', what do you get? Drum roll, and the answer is 0.52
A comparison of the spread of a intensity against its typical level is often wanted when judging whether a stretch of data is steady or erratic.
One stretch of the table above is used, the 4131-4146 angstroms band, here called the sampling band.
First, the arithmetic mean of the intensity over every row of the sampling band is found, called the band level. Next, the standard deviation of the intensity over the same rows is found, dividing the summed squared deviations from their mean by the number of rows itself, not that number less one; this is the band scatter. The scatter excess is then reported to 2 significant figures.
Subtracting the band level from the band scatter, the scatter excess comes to -0.52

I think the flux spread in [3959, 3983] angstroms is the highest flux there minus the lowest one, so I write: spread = 0.22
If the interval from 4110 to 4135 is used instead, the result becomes 0.18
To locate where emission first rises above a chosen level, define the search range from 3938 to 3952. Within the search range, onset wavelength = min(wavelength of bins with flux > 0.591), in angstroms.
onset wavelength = 3942.07 angstroms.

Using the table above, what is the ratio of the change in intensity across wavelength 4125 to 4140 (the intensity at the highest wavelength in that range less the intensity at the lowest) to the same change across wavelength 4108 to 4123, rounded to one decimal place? -1.2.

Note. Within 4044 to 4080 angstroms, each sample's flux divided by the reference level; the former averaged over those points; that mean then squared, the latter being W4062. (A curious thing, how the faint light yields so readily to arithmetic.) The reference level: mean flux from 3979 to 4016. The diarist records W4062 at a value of 0.95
